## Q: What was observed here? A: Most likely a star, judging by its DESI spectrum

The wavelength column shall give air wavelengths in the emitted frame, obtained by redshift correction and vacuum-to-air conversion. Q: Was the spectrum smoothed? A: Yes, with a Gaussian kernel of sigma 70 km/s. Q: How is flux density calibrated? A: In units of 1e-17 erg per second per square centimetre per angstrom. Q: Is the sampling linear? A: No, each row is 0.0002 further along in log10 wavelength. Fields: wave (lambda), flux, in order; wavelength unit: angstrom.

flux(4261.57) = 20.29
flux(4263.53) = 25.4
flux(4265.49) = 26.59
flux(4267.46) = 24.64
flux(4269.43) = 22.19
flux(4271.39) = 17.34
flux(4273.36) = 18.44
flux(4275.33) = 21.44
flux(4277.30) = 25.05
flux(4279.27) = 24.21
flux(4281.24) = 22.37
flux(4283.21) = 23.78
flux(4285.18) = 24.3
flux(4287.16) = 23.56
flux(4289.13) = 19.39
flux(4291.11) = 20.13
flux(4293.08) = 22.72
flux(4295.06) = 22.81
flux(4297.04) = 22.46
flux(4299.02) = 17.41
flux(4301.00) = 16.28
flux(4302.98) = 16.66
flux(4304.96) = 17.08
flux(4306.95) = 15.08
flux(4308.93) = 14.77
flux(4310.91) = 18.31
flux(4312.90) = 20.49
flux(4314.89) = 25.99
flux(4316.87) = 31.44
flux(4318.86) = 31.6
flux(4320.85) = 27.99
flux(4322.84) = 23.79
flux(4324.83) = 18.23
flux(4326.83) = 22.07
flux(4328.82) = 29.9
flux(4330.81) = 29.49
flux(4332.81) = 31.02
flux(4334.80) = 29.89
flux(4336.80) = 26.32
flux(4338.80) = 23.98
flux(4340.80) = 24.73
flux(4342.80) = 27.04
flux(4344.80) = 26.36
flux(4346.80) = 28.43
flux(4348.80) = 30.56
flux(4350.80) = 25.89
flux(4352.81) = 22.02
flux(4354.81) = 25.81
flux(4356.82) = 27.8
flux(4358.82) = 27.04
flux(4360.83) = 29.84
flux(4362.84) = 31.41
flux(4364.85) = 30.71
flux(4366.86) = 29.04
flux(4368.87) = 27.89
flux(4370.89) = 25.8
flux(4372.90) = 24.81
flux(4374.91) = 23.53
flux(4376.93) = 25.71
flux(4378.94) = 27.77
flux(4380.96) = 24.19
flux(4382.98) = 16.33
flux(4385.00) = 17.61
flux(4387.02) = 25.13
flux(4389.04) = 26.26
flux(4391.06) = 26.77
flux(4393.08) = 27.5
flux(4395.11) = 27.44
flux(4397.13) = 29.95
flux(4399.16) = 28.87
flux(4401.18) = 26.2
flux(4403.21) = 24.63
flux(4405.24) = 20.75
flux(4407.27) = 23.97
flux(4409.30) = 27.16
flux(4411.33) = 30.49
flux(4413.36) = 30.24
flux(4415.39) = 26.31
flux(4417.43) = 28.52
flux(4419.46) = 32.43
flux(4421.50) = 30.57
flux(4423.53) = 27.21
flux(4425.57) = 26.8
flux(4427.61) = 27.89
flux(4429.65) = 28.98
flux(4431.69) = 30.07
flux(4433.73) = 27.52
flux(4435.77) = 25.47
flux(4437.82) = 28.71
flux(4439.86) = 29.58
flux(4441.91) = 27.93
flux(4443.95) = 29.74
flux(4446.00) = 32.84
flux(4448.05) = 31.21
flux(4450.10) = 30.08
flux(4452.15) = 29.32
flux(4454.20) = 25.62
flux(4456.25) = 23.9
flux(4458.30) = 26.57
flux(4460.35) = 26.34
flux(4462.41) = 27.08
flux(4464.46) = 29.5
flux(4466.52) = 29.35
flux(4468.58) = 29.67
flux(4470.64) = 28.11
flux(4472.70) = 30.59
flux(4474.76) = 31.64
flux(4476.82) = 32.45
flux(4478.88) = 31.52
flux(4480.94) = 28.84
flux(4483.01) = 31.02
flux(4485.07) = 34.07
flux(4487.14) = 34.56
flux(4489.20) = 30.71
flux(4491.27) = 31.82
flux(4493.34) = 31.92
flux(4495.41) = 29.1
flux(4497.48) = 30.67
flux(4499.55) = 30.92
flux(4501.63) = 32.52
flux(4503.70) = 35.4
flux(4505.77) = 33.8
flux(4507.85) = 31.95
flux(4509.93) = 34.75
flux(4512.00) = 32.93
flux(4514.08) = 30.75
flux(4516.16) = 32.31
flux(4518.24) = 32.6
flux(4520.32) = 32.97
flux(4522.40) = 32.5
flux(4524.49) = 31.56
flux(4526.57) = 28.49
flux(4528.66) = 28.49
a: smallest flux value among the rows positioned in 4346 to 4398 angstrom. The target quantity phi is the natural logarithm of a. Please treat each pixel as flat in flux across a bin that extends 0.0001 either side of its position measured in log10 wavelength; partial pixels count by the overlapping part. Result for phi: 2.79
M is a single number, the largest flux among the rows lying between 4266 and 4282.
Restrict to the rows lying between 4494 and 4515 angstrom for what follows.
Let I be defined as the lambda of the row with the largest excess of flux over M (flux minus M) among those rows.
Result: 4503.70 angstrom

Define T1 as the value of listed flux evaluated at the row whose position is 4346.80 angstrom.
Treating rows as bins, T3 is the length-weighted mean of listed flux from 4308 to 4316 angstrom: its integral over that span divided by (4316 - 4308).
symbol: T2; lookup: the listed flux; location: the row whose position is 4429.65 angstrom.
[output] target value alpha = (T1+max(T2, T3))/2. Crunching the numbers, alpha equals 28.7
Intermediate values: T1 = 28.43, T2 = 28.98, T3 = 20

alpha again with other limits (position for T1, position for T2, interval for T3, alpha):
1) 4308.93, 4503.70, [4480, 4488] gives 25.1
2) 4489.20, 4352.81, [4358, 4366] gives 30.2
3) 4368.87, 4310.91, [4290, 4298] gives 24.9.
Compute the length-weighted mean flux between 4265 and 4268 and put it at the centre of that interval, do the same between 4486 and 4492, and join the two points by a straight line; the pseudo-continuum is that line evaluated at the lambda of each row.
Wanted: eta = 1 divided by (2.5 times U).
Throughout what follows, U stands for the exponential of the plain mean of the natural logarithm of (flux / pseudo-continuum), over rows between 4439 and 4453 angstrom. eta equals 0.41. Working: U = 0.97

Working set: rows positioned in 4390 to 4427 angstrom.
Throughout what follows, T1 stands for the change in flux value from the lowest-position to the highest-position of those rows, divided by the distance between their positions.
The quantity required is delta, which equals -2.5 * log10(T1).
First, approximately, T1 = 0.00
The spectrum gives 7.7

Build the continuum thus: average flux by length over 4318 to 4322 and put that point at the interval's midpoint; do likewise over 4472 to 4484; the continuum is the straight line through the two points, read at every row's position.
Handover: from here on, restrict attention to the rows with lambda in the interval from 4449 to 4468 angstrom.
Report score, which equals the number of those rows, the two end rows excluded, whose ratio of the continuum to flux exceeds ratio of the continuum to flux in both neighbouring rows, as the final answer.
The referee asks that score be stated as 2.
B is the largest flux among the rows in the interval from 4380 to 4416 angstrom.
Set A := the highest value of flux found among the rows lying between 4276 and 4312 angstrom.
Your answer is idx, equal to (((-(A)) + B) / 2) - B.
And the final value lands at -27.8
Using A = 25.05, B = 30.49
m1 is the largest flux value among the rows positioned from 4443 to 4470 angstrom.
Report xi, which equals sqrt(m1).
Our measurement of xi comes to 5.73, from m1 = 32.84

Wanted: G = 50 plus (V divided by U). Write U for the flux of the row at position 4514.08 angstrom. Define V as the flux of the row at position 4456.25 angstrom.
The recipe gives 50.8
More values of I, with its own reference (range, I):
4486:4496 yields 4487.14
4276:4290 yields 4277.30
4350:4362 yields 4360.83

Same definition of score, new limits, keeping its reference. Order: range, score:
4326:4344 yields 2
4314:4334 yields 2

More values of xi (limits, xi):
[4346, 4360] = 5.53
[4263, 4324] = 5.62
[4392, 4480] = 5.73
